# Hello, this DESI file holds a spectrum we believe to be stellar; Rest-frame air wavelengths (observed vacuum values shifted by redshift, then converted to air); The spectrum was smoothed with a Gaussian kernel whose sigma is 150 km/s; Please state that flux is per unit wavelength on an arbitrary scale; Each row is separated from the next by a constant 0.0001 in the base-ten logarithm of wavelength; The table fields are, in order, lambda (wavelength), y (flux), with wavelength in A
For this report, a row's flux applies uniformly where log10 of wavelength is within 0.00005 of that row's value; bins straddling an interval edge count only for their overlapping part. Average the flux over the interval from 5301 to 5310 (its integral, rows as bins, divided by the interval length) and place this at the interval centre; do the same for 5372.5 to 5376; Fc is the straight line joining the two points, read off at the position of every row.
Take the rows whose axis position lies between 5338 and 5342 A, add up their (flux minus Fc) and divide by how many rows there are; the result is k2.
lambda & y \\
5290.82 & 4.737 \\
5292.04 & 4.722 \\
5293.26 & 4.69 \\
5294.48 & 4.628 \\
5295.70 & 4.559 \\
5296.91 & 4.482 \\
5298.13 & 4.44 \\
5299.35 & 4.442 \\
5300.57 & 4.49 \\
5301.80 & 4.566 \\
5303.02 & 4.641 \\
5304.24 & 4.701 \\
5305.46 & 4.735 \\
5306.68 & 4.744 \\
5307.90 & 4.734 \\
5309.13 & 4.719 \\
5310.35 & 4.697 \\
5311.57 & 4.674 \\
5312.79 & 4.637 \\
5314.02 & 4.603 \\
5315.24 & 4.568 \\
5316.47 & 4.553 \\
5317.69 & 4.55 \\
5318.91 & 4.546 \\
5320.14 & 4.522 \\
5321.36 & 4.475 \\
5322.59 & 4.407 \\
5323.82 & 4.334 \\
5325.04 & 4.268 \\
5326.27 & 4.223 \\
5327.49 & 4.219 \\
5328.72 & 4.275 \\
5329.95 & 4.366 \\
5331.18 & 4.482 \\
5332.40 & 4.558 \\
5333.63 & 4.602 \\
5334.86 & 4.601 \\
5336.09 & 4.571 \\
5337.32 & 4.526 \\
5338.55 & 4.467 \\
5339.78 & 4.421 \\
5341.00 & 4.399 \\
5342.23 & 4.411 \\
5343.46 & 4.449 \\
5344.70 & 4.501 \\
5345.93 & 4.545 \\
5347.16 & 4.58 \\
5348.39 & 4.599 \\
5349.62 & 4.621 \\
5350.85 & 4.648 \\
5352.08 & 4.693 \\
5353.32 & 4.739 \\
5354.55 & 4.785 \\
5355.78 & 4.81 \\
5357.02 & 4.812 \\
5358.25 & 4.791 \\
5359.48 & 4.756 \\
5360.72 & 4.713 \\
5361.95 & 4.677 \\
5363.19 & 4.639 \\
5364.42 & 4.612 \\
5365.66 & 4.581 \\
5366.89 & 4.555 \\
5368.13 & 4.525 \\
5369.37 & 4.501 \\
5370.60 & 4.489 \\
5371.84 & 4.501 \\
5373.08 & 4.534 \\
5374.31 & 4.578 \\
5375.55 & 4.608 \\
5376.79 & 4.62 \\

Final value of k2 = -0.20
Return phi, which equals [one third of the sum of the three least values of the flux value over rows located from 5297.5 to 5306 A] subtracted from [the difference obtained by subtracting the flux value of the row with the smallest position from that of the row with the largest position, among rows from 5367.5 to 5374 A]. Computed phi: -4.4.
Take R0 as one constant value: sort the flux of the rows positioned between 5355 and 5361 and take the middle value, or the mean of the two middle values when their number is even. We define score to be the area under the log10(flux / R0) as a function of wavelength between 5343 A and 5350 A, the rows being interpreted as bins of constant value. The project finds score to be -0.16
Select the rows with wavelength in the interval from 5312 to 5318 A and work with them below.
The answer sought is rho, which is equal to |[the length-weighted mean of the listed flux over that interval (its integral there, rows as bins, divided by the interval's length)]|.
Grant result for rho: 4.59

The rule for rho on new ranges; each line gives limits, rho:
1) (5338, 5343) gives 4.43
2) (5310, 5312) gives 4.69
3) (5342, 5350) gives 4.53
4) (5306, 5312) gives 4.72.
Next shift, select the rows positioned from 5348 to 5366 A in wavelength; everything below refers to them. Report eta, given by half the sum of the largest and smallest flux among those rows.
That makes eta 4.70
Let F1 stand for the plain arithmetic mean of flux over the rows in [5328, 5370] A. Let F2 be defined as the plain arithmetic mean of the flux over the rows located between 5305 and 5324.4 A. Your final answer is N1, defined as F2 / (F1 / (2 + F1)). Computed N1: 6.60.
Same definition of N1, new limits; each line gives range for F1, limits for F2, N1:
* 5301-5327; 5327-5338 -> 6.42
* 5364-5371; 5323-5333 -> 6.25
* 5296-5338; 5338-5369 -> 6.65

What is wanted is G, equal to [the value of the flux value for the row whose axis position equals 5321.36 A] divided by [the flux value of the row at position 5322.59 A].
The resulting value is 1.02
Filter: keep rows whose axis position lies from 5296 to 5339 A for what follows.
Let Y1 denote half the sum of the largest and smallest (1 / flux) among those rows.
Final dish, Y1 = 0.224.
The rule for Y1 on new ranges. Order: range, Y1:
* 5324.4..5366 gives 0.222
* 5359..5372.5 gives 0.217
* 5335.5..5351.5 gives 0.221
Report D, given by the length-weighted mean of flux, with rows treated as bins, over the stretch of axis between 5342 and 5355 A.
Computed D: 4.60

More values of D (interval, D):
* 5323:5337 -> 4.41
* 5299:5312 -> 4.65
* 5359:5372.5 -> 4.59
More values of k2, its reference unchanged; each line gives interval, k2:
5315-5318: -0.11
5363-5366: 0.02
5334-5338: -0.07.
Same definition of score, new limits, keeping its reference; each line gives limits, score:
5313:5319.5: -0.13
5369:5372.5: -0.10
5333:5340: -0.17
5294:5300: -0.16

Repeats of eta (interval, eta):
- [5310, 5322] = 4.59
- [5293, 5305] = 4.57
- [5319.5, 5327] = 4.37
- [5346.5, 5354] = 4.66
